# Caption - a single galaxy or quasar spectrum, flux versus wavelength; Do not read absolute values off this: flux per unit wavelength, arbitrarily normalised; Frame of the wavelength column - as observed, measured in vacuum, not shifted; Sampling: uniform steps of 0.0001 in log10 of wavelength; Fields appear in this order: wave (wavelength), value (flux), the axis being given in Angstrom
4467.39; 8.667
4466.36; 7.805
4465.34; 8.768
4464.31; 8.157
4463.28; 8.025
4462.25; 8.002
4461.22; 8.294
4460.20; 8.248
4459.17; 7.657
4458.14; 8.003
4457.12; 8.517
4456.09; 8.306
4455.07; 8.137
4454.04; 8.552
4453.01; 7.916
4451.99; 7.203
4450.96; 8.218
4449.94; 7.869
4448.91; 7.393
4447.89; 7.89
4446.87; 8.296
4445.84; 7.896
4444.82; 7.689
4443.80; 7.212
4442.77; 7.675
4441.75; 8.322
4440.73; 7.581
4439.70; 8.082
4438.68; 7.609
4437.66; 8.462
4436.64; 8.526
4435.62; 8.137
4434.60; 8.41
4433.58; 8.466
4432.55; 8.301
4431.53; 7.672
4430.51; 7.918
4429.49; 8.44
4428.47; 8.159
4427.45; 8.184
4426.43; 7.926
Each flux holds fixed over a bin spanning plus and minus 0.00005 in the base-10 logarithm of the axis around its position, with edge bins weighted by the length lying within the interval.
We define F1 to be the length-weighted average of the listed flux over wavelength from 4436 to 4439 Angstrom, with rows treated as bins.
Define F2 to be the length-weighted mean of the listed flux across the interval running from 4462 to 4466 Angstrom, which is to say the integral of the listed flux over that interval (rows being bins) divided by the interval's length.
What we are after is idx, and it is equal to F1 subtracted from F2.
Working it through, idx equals -0.01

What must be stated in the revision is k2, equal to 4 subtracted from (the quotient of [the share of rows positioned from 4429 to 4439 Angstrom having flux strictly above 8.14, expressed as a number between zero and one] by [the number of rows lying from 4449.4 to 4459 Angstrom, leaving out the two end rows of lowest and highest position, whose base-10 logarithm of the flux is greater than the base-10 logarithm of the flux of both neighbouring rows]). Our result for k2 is -3.80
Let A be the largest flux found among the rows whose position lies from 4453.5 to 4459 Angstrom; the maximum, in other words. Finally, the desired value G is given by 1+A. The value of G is 9.55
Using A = 8.552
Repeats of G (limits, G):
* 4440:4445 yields 9.32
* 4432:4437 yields 9.53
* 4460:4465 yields 9.29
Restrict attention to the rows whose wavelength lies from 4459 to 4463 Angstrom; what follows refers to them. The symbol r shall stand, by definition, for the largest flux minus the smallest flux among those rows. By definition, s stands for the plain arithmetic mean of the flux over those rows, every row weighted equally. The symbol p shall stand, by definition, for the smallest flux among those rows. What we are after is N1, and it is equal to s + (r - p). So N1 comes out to 1.0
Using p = 7.657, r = 0.6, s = 8.05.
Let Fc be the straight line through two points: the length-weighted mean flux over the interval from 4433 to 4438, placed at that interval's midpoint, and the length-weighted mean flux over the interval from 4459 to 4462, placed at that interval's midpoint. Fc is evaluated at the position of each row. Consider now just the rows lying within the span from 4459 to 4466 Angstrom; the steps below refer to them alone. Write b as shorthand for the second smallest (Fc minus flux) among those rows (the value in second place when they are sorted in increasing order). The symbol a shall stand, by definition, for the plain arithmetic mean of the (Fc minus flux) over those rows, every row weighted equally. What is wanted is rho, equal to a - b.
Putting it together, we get 0.12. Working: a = -0.07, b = -0.19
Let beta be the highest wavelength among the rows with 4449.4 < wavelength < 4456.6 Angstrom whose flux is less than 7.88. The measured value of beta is 4451.99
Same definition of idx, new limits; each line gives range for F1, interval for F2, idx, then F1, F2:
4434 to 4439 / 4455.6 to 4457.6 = 0.13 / 8.27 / 8.39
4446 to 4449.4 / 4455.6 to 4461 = 0.29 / 7.87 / 8.16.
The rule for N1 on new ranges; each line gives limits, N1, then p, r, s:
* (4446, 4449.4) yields 1.4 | 7.393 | 0.9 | 7.86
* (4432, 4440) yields 1.6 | 7.609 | 0.9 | 8.25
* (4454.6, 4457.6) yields 0.6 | 8.137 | 0.4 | 8.32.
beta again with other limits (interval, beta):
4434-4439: 4438.68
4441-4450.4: 4449.94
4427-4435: 4431.53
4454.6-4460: 4459.17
